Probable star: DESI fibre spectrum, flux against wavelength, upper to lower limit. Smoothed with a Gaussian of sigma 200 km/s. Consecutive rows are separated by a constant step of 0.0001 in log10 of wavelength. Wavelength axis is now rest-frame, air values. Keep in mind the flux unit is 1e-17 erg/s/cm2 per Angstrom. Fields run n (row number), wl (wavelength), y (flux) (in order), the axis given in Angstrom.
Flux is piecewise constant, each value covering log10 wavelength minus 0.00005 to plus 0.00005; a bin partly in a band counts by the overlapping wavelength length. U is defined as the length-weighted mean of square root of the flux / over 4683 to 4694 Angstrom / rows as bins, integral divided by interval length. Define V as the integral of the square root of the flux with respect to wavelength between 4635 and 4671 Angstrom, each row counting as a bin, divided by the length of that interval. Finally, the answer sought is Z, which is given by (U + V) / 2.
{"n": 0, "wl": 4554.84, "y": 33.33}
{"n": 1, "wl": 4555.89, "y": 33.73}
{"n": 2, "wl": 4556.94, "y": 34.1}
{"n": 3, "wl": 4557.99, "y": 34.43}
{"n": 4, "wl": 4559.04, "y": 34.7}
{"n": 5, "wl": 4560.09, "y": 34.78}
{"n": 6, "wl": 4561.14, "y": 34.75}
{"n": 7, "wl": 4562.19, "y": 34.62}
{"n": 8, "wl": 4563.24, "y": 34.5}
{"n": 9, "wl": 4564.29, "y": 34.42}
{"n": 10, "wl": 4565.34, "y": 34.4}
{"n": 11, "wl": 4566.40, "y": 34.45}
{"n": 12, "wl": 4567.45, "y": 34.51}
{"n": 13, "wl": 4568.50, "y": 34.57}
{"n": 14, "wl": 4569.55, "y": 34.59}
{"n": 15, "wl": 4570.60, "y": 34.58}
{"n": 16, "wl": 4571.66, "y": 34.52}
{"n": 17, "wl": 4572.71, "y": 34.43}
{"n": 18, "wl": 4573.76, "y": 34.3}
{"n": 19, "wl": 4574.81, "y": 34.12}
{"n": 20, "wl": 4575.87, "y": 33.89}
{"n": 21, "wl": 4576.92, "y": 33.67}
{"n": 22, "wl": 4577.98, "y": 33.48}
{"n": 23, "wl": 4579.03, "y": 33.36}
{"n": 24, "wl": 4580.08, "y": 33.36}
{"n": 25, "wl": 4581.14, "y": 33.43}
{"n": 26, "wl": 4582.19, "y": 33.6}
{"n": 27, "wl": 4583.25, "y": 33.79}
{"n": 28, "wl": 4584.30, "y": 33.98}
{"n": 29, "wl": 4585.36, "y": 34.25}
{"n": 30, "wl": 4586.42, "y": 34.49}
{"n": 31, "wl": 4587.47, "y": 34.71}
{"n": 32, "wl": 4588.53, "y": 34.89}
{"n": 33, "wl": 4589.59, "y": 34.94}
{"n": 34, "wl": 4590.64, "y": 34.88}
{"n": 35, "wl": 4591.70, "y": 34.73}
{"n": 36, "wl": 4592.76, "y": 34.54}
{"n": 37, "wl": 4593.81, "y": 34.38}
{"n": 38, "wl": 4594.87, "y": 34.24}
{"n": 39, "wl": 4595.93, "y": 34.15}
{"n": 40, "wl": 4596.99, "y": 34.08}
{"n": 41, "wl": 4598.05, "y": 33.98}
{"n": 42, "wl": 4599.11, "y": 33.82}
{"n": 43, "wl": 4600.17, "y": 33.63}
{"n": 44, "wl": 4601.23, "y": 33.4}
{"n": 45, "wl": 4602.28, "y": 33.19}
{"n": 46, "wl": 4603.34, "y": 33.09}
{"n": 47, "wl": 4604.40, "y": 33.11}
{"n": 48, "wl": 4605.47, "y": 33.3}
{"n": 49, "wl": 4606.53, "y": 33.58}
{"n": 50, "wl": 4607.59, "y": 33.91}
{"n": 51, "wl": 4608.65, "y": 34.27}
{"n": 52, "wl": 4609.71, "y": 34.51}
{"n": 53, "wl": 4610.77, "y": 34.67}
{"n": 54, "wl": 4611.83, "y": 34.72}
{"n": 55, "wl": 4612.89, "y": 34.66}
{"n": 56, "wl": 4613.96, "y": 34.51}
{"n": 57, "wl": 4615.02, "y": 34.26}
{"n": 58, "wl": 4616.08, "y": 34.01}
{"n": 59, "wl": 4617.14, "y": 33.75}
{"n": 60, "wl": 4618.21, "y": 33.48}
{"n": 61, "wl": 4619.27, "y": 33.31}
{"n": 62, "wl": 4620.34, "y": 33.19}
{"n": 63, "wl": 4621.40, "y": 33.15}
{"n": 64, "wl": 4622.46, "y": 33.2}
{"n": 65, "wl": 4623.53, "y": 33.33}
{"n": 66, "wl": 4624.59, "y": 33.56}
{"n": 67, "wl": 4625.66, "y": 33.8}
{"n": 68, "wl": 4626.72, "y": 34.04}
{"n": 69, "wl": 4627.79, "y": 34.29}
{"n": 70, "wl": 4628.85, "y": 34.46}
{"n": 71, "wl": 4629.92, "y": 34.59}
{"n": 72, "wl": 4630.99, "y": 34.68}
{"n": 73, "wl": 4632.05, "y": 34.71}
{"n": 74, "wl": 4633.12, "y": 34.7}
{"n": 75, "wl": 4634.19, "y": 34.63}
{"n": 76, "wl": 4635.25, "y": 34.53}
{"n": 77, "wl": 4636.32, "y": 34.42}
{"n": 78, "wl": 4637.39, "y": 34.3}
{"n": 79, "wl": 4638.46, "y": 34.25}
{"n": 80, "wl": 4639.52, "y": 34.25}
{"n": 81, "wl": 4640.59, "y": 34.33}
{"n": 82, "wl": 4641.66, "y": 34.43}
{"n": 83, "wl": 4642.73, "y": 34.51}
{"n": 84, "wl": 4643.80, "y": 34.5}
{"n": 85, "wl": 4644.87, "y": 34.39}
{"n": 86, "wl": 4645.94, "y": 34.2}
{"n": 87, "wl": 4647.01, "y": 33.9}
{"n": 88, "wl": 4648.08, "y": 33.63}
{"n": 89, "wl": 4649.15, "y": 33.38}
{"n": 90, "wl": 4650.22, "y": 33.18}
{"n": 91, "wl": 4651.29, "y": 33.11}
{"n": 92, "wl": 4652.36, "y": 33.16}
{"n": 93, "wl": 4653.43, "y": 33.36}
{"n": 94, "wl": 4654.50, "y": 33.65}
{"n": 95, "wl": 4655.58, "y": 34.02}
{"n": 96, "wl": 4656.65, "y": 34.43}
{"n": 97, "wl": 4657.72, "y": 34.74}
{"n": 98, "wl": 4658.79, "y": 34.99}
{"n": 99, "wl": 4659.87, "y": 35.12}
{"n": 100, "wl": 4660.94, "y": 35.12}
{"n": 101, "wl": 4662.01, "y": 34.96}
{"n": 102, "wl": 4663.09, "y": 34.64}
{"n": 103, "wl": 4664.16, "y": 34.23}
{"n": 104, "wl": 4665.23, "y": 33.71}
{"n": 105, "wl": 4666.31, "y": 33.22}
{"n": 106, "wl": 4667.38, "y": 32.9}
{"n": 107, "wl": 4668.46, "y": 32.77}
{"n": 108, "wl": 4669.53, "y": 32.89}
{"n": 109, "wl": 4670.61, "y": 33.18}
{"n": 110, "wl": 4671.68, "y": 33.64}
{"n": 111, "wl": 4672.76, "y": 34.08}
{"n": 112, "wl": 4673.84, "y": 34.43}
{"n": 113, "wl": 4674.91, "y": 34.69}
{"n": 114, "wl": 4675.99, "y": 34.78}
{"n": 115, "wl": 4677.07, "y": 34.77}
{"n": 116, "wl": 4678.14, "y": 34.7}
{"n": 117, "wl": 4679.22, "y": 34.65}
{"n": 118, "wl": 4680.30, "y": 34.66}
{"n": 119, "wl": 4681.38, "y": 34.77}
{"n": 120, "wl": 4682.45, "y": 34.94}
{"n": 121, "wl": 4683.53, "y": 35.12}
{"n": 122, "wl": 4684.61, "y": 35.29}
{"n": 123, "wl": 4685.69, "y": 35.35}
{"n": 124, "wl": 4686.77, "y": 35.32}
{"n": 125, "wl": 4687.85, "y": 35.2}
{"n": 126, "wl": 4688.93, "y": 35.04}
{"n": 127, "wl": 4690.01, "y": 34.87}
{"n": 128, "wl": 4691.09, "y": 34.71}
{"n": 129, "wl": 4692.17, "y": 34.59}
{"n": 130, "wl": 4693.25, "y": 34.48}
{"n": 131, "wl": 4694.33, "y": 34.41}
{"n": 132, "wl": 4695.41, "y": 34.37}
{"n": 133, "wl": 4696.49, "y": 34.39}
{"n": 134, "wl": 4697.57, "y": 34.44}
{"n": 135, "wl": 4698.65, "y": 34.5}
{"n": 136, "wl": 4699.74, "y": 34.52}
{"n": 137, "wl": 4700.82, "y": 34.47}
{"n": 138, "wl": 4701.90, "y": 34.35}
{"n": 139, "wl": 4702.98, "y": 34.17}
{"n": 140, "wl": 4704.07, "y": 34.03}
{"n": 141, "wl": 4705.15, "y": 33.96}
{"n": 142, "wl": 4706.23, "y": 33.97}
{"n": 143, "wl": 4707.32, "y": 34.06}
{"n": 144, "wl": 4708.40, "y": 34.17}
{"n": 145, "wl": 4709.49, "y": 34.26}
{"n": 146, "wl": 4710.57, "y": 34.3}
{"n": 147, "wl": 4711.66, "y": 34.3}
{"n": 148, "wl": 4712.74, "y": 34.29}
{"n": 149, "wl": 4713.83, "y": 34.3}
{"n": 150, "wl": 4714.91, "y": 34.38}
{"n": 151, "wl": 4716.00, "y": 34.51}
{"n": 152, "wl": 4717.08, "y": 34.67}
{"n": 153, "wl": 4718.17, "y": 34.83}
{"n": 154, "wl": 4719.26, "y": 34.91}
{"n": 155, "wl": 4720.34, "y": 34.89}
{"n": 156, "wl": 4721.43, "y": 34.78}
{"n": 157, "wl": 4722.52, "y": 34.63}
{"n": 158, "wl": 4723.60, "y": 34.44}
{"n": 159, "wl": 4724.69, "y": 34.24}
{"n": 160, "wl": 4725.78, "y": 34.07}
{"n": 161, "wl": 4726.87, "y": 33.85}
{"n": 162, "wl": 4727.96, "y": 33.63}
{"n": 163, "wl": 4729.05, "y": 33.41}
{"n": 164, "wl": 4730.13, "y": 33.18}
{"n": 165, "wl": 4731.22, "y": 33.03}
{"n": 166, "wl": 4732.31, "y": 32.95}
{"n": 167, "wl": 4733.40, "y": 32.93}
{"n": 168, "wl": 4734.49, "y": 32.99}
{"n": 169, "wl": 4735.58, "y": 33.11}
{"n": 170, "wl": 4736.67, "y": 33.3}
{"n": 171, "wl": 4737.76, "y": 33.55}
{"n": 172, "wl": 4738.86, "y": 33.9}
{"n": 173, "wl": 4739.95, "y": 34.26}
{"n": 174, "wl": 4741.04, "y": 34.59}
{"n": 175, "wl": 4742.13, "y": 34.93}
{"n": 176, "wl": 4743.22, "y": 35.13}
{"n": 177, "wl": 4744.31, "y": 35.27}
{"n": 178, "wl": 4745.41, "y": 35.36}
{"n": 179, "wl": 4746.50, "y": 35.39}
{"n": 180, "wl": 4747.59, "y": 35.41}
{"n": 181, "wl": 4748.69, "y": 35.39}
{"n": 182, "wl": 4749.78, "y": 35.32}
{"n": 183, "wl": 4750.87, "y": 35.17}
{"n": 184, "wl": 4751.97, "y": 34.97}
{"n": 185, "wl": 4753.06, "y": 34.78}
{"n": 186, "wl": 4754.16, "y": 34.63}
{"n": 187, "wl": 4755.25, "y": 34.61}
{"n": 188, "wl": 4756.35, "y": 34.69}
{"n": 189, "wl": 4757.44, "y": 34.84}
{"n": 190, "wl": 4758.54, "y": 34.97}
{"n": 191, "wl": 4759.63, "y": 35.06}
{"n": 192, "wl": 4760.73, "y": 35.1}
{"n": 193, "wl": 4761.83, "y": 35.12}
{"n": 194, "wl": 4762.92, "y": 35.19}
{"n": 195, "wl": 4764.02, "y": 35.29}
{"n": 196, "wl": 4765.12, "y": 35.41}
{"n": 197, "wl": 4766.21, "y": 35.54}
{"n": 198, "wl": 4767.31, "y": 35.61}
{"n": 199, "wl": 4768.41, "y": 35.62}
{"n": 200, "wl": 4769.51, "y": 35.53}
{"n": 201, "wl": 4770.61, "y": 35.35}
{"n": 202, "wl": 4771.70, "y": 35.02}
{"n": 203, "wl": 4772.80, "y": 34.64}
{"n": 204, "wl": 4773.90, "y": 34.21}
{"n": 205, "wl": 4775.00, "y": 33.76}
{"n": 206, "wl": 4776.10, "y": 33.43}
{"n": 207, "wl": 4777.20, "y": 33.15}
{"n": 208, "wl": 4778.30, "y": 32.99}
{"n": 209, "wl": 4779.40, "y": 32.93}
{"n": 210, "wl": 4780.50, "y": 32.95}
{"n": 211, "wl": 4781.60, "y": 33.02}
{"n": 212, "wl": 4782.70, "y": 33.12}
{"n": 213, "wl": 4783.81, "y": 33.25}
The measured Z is 5.87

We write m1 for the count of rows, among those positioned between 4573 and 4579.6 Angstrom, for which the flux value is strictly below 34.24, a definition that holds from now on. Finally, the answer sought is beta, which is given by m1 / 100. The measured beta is 0.05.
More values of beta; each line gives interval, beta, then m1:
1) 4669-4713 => 0.10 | 10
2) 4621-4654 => 0.14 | 14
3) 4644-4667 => 0.13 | 13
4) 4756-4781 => 0.07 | 7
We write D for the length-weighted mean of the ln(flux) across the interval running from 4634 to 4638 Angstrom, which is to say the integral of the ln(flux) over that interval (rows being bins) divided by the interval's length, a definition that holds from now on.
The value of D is 3.54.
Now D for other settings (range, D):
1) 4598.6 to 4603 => 3.52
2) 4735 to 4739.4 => 3.50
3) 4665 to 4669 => 3.50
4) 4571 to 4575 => 3.54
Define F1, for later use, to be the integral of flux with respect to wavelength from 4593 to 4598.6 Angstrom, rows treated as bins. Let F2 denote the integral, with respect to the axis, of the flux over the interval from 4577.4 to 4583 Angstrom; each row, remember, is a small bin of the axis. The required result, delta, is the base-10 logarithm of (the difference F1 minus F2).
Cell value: 0.6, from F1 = 191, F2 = 187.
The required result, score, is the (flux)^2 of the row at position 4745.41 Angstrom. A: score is 1250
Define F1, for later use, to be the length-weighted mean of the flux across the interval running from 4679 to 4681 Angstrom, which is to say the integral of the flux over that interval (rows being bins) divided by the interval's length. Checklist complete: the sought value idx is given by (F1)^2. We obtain 1196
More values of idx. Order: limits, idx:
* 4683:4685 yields 1237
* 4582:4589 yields 1173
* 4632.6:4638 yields 1190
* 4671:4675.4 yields 1170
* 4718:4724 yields 1210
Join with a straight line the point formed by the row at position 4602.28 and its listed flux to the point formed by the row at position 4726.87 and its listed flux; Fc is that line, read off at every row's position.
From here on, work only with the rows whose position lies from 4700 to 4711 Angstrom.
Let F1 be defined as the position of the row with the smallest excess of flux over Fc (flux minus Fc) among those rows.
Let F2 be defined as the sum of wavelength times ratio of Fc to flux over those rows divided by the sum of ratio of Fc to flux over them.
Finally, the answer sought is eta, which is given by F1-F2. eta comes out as -0.5 Angstrom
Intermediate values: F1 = 4705.15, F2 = 4705.7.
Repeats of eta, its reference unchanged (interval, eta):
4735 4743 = -3.2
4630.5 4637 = 2.7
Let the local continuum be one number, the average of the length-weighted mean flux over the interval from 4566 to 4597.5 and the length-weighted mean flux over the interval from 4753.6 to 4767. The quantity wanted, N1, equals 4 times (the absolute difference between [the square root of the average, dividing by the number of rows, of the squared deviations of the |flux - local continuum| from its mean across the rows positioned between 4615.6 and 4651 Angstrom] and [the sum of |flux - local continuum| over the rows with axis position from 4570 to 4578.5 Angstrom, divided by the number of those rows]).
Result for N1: 0.0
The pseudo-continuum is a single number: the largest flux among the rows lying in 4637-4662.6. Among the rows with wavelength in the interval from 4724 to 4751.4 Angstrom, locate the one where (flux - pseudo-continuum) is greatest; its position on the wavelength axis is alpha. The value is 4747.59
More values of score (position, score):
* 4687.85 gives 1239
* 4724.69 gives 1172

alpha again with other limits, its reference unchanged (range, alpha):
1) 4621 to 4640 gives 4632.05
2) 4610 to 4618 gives 4611.83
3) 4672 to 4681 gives 4675.99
